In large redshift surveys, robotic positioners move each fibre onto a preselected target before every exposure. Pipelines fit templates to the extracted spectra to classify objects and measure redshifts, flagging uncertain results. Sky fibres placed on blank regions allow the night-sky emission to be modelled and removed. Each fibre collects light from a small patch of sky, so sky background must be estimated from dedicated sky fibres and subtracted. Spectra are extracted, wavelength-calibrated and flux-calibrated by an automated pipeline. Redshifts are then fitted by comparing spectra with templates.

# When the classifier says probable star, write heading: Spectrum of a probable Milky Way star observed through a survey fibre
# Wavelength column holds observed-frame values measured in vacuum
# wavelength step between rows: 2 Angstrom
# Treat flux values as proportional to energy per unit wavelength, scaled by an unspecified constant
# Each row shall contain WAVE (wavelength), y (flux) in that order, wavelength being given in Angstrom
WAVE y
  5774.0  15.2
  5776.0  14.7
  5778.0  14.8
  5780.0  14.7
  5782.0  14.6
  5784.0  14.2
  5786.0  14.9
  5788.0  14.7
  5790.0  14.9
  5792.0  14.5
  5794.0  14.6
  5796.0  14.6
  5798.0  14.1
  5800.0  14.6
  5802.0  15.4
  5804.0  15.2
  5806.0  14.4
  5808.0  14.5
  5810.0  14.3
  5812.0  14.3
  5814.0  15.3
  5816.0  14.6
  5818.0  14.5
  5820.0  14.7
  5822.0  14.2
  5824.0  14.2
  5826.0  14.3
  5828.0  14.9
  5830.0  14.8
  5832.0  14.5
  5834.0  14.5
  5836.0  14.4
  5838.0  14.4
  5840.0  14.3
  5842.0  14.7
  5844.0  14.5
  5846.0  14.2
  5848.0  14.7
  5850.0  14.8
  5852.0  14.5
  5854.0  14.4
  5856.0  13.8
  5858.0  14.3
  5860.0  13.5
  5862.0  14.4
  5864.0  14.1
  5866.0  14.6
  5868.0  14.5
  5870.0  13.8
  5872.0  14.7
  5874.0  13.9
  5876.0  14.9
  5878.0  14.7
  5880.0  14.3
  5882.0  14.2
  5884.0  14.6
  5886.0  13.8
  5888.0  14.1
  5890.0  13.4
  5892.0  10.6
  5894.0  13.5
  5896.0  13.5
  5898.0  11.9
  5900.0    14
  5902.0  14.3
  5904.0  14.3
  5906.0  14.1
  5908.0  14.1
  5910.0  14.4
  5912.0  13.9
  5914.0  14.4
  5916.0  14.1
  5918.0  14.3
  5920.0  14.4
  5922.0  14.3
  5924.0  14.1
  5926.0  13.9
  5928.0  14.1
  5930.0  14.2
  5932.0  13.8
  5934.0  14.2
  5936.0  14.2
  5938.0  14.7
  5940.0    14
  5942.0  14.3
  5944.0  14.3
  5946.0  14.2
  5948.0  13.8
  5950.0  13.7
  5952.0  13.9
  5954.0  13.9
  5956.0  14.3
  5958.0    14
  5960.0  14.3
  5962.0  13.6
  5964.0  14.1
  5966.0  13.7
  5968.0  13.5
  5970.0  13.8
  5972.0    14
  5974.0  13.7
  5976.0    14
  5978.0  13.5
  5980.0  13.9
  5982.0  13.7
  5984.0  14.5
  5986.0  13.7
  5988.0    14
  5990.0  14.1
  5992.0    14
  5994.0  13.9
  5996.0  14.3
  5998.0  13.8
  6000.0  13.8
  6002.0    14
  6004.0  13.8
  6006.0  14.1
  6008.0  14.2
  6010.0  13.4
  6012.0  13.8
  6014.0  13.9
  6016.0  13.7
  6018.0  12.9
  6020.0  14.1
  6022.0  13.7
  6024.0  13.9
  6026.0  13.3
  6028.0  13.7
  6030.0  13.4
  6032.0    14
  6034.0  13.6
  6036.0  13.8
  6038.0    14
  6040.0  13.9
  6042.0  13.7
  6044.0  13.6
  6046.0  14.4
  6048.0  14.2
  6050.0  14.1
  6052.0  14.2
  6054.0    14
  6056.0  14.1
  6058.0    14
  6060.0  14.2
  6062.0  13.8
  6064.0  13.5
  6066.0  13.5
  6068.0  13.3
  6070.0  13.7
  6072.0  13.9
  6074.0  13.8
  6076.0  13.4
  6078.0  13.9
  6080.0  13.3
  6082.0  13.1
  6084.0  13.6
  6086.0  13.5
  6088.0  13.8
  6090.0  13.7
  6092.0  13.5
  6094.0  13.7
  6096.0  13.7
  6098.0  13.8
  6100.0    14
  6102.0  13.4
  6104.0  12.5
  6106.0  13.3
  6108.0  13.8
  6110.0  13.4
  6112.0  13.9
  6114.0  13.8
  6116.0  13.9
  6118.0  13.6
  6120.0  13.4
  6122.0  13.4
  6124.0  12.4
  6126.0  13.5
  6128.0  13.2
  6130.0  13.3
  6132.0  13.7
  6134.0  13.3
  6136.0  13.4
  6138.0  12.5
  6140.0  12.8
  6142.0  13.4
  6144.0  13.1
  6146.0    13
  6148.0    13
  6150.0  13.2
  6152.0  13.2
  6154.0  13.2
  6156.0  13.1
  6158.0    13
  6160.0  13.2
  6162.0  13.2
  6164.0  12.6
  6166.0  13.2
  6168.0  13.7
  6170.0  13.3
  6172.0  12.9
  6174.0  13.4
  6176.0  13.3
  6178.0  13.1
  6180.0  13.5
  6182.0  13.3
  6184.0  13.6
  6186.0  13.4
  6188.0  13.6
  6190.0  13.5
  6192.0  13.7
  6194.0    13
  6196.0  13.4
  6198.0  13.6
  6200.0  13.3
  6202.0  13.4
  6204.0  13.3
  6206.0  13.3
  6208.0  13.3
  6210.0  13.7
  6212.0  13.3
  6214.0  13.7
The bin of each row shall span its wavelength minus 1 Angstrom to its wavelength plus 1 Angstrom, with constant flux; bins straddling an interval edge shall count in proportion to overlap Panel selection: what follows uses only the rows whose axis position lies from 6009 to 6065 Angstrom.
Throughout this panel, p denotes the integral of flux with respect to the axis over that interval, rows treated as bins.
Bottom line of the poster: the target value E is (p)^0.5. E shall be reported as 27.8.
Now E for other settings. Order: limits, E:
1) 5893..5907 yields 13.8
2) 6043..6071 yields 19.7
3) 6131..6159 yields 19.2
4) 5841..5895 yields 27.6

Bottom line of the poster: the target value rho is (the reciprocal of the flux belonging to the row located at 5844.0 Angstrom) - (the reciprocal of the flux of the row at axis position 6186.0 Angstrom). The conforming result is -0.006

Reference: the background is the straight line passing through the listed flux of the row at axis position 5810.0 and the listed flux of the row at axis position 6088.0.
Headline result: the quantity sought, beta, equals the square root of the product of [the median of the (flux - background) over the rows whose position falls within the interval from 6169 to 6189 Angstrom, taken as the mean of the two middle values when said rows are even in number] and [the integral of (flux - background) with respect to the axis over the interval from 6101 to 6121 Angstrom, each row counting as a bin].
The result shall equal 1.22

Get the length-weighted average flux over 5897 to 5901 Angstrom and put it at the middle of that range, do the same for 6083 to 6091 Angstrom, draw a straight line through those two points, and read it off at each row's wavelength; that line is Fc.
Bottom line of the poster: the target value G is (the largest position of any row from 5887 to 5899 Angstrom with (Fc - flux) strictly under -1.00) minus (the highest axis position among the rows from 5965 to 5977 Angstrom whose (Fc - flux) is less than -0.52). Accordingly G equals -88 Angstrom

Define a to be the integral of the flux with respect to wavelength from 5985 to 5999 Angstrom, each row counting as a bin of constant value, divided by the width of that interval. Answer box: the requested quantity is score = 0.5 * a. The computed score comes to 7.0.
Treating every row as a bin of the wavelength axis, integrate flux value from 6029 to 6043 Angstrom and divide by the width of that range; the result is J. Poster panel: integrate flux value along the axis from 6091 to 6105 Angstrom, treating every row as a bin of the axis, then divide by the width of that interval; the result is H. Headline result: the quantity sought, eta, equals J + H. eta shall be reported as 27.3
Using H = 13.5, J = 13.8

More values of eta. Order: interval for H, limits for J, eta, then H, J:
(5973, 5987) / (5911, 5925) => 28.1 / 13.9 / 14.2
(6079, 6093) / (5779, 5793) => 28.1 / 13.5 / 14.6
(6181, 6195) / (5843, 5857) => 27.9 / 13.4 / 14.4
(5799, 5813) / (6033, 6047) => 28.5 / 14.7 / 13.9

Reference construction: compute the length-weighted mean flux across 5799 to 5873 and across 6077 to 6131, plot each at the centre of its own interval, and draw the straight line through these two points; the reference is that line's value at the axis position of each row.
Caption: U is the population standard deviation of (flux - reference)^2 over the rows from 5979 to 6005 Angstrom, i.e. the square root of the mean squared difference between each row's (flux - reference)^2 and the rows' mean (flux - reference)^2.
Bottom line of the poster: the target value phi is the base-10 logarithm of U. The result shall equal -1.1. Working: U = 0.09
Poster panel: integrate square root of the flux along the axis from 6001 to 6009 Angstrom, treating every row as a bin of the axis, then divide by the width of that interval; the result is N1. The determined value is 3.74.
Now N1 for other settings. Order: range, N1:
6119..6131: 3.63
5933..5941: 3.78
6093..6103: 3.70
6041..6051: 3.74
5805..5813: 3.79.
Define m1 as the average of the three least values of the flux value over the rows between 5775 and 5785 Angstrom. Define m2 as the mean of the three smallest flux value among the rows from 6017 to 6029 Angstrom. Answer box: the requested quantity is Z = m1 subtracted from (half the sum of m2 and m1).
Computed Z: -0.60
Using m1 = 14.5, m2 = 13.3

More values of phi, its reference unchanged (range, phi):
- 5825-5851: -1.3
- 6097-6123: -0.6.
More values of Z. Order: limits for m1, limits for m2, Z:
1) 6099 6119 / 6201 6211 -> 0.12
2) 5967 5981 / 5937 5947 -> 0.30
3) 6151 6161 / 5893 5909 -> -0.07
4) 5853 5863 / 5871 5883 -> 0.13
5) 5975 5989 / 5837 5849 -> 0.33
